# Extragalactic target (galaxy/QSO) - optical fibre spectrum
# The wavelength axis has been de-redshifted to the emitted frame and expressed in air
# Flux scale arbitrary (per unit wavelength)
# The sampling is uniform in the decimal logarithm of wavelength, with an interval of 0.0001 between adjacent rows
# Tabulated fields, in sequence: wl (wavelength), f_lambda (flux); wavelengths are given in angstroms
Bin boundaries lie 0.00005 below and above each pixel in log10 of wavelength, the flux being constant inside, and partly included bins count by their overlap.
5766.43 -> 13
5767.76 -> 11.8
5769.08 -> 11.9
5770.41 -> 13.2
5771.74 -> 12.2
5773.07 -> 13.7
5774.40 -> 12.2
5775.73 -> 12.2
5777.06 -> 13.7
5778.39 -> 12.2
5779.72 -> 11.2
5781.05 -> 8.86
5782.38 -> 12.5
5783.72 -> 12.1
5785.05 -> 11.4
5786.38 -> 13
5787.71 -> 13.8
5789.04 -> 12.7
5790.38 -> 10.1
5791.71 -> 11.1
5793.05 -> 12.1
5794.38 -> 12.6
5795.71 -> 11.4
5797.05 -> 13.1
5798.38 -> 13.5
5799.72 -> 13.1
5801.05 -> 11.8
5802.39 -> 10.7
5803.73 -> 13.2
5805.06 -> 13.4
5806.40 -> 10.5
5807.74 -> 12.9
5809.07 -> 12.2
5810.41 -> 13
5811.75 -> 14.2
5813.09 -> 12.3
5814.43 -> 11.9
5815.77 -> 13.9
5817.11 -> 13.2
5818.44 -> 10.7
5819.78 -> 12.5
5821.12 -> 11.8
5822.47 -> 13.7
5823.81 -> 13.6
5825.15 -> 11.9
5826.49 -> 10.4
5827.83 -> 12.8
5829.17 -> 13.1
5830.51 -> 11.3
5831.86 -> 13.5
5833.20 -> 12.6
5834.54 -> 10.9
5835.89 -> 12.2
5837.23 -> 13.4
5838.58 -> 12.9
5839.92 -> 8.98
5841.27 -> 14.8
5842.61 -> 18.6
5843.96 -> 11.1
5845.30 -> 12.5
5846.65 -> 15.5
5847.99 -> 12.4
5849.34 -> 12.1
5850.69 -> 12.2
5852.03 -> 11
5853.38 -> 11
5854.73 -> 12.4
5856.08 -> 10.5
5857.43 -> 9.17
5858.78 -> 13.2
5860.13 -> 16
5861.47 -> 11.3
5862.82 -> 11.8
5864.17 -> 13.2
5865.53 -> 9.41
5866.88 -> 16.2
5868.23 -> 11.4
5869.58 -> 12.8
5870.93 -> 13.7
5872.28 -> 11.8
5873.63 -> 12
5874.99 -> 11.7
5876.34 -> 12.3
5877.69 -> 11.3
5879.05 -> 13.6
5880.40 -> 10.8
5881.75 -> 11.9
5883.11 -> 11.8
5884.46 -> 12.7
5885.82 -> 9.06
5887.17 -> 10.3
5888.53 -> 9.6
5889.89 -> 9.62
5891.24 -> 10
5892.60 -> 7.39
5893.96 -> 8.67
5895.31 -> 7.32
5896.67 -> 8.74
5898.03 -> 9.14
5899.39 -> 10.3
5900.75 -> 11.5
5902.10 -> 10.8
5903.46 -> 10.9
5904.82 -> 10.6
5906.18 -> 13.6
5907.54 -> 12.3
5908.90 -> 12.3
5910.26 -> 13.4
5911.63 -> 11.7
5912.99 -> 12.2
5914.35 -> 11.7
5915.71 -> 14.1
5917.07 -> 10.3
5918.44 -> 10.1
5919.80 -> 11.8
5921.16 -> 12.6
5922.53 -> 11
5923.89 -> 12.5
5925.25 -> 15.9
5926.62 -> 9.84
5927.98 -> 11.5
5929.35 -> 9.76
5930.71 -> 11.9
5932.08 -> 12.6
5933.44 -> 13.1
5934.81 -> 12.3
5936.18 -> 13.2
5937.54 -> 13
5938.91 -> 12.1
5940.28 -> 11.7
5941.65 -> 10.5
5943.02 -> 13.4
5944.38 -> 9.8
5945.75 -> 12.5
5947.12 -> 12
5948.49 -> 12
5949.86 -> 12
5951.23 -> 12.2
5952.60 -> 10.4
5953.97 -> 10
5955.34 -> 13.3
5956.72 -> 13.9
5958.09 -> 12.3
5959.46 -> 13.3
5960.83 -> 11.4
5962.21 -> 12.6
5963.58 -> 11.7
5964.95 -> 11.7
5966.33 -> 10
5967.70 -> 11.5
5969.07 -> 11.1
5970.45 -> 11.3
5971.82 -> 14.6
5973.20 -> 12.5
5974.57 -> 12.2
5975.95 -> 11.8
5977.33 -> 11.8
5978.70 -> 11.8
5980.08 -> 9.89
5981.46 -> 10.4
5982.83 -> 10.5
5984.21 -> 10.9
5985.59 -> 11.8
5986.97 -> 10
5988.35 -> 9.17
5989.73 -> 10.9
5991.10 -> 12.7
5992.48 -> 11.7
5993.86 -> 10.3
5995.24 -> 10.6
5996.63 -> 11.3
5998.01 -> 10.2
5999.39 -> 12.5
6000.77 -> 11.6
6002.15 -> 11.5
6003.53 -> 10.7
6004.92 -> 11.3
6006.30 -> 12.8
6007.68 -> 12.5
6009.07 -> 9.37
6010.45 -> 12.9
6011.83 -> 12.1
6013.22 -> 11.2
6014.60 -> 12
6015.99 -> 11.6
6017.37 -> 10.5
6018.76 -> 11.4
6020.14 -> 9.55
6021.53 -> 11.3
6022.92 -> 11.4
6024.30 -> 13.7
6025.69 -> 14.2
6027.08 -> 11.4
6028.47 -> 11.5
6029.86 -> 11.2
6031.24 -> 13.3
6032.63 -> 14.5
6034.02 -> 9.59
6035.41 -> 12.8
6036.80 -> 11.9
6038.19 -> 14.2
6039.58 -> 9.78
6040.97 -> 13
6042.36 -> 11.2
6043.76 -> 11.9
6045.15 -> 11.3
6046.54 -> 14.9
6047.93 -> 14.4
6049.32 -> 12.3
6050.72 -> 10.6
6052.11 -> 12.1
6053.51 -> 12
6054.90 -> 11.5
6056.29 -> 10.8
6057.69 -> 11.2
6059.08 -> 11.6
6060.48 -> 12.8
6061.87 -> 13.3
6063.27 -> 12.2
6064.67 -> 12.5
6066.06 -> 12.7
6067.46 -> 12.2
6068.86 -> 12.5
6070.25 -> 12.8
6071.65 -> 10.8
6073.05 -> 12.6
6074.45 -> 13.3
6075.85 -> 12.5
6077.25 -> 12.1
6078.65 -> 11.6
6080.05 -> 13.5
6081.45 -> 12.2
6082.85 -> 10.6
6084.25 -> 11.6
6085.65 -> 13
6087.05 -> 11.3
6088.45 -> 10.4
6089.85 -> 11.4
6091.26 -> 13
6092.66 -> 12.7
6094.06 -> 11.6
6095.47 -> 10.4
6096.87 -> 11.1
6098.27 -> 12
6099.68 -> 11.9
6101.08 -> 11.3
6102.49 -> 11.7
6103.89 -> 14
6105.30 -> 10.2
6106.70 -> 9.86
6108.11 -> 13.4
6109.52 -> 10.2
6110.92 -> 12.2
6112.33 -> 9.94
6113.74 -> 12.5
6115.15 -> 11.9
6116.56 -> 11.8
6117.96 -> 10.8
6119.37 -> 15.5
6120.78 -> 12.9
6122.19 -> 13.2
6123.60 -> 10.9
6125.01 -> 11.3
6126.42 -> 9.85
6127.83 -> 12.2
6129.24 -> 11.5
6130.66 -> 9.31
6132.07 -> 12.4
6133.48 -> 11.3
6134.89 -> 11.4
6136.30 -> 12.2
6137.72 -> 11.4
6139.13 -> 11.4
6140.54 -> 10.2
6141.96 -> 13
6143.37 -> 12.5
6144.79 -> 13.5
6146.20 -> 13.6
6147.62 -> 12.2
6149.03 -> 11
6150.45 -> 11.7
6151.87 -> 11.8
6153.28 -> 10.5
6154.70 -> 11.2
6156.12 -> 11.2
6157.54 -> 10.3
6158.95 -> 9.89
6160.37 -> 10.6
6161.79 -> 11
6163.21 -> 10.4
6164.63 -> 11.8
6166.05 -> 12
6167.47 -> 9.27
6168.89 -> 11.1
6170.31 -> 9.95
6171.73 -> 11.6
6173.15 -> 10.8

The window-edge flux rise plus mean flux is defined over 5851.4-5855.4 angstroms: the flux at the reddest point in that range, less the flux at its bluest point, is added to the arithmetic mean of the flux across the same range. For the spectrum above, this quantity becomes 12.9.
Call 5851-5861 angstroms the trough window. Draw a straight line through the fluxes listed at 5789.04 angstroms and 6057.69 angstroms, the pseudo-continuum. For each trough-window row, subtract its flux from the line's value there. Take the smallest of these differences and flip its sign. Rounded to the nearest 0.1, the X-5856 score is 3.7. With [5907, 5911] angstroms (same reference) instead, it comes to 1.4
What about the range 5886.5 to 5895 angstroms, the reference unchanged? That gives -1.9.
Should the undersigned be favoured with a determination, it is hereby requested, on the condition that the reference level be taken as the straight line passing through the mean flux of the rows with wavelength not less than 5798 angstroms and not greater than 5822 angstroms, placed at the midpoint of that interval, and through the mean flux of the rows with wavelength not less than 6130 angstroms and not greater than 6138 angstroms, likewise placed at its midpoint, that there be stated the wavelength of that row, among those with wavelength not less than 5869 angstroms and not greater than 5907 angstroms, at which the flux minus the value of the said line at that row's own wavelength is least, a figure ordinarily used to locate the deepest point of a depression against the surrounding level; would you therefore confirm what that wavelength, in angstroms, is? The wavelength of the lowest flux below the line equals 5895.31 angstroms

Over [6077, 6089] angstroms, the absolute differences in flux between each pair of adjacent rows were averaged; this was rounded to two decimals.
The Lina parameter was 1.29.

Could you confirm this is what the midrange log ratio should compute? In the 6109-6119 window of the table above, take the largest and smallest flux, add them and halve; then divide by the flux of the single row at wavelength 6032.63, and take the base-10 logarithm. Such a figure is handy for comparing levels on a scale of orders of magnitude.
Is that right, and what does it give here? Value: -0.11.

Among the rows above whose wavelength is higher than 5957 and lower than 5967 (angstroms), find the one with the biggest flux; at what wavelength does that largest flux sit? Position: 5959.46 angstroms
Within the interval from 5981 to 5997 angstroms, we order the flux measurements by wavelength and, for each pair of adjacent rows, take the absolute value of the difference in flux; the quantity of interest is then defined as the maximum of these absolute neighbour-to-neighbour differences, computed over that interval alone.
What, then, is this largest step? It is 1.8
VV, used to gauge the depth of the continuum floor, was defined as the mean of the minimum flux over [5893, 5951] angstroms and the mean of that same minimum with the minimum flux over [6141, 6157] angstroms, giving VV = 8.1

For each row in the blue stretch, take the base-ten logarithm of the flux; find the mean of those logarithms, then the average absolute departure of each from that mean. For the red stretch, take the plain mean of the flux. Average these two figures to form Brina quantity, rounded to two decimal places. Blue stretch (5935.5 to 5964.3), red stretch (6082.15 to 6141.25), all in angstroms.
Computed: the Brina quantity 5.82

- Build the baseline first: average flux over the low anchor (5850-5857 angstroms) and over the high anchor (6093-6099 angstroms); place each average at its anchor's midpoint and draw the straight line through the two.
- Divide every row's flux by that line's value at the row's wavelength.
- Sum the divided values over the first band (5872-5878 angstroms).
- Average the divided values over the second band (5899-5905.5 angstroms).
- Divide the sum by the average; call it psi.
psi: 5.45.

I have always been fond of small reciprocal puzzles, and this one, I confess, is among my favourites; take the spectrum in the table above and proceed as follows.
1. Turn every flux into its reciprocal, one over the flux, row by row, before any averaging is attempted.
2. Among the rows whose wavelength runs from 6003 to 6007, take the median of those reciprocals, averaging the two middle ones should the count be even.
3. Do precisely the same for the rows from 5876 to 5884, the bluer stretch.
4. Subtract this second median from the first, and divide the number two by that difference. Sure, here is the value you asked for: 487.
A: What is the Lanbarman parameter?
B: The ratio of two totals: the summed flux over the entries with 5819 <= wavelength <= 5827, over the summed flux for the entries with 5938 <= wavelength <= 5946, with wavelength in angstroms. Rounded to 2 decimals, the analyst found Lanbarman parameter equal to 1.06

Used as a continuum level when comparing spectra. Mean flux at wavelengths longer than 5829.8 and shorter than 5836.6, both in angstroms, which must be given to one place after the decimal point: 12.1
